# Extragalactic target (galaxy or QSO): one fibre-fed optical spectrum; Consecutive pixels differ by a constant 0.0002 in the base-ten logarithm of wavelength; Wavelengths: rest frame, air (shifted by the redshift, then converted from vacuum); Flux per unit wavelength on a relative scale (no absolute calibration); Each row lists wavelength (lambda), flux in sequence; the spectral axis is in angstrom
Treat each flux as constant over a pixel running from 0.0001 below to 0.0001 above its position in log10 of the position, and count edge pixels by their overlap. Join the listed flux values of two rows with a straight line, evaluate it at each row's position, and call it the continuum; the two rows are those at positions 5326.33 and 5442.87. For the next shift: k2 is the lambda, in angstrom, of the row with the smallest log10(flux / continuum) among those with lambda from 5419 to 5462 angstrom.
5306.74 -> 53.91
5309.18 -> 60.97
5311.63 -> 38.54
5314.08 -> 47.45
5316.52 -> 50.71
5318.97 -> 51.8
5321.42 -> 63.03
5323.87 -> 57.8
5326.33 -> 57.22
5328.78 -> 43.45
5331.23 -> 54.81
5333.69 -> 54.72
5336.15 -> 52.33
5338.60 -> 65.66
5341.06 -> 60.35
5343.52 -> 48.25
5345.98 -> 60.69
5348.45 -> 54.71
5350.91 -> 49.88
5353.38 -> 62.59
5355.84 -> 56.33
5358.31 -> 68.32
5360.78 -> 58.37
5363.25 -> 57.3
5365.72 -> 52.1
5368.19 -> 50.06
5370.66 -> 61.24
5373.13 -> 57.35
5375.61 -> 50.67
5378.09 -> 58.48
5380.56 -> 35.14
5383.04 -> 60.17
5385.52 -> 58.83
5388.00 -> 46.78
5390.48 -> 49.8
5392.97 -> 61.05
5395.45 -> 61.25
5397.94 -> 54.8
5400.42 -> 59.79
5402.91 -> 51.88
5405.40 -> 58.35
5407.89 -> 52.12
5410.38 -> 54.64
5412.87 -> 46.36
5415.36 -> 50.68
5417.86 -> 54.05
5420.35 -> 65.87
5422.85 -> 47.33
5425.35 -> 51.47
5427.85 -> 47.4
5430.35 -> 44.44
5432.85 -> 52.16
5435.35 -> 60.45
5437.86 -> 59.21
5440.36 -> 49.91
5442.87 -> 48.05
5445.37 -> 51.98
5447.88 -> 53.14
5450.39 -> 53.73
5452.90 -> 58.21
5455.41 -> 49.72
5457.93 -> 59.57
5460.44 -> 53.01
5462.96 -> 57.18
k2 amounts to 5430.35 angstrom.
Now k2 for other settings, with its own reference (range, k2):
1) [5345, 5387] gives 5380.56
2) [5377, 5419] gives 5380.56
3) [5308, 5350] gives 5311.63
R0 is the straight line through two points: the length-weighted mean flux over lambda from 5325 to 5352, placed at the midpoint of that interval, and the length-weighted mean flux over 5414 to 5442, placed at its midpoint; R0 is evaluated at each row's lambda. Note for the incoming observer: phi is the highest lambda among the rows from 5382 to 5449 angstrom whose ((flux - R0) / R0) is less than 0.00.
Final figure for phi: 5445.37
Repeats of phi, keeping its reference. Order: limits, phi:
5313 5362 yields 5350.91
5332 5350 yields 5343.52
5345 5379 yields 5375.61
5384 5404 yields 5402.91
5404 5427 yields 5425.35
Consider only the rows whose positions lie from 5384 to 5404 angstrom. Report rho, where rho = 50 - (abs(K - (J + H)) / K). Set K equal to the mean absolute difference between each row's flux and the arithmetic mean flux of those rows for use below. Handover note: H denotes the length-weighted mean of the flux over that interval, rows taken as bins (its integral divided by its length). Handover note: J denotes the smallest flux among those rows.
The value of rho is 29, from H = 55.6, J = 46.78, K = 4.7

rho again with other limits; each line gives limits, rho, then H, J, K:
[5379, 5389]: 42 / 50.6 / 35.14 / 9.3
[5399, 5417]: 23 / 53.4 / 46.36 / 3.6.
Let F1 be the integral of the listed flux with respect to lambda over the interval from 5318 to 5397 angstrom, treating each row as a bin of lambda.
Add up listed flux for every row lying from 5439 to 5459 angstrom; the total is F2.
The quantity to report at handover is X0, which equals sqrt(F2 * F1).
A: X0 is 1366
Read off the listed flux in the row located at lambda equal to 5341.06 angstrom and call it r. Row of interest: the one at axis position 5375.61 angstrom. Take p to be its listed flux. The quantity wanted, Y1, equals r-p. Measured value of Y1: 10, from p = 50.67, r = 60.35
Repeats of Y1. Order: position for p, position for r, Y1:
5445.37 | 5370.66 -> 9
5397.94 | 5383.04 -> 5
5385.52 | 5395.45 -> 2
